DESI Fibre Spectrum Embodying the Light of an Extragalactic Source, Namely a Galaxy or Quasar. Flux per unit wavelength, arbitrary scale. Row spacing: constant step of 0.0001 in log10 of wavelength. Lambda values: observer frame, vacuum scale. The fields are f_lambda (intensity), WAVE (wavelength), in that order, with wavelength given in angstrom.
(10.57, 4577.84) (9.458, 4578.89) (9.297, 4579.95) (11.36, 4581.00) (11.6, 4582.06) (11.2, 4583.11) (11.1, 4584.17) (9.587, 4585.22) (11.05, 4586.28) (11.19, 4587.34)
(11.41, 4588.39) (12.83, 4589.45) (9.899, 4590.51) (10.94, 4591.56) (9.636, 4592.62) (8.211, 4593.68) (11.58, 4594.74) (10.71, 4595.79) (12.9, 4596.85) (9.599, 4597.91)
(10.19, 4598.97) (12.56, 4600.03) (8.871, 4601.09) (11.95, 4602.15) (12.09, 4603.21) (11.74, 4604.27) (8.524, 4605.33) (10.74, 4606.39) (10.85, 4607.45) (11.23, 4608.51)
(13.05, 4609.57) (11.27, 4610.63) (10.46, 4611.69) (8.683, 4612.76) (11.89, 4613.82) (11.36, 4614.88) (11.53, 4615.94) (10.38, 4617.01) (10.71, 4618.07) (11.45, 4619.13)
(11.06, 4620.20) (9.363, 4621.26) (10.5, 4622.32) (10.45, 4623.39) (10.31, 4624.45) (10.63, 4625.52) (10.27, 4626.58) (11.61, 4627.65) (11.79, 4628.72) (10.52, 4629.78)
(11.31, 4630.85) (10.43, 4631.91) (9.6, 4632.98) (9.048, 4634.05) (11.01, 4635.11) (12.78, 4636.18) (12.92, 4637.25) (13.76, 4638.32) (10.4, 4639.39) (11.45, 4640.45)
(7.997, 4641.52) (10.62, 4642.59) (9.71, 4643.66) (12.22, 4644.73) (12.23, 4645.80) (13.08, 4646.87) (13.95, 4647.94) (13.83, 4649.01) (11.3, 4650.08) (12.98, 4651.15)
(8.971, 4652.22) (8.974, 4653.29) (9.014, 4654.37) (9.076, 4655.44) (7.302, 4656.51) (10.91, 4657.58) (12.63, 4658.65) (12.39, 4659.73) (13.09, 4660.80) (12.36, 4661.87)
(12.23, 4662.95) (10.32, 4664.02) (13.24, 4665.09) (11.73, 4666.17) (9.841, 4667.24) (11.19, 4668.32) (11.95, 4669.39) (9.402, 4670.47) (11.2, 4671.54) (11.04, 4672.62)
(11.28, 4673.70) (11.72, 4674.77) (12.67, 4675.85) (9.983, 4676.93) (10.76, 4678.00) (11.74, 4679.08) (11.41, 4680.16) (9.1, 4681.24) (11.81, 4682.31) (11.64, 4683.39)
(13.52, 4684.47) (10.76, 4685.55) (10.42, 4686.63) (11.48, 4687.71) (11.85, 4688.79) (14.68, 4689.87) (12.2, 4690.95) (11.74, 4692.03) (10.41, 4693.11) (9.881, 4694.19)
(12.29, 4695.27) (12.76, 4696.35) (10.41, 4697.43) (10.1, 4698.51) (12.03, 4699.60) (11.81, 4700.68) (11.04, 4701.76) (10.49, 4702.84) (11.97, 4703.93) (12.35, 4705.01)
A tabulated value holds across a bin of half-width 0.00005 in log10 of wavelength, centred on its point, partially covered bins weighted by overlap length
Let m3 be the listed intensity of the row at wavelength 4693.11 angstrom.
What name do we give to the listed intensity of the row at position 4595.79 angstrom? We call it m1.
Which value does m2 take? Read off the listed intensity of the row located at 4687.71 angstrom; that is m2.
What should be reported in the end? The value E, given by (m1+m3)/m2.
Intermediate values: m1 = 10.71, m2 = 11.48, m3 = 10.41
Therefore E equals 1.84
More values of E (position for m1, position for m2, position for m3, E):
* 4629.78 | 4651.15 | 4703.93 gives 1.73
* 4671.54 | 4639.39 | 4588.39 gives 2.17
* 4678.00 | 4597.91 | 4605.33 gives 2.01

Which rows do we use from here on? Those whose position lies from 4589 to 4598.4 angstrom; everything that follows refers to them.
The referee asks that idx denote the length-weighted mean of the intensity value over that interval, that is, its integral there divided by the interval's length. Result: 10.7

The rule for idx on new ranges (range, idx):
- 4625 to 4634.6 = 10.6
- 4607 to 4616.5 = 11.1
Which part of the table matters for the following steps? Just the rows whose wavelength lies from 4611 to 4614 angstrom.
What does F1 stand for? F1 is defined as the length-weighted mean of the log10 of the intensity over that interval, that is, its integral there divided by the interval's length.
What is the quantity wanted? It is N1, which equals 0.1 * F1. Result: 0.100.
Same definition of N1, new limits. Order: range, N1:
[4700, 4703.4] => 0.105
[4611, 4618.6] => 0.103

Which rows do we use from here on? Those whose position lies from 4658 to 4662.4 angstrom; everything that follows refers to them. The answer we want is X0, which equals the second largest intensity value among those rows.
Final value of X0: 12.63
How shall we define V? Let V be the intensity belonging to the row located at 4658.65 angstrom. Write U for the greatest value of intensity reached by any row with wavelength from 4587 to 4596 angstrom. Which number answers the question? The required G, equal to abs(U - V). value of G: 0.2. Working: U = 12.83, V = 12.63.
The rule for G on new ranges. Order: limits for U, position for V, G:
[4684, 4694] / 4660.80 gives 1.6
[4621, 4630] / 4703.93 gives 0.2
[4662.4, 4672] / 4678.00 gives 2.5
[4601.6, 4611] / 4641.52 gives 5.1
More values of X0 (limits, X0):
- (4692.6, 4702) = 12.29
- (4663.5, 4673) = 11.95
